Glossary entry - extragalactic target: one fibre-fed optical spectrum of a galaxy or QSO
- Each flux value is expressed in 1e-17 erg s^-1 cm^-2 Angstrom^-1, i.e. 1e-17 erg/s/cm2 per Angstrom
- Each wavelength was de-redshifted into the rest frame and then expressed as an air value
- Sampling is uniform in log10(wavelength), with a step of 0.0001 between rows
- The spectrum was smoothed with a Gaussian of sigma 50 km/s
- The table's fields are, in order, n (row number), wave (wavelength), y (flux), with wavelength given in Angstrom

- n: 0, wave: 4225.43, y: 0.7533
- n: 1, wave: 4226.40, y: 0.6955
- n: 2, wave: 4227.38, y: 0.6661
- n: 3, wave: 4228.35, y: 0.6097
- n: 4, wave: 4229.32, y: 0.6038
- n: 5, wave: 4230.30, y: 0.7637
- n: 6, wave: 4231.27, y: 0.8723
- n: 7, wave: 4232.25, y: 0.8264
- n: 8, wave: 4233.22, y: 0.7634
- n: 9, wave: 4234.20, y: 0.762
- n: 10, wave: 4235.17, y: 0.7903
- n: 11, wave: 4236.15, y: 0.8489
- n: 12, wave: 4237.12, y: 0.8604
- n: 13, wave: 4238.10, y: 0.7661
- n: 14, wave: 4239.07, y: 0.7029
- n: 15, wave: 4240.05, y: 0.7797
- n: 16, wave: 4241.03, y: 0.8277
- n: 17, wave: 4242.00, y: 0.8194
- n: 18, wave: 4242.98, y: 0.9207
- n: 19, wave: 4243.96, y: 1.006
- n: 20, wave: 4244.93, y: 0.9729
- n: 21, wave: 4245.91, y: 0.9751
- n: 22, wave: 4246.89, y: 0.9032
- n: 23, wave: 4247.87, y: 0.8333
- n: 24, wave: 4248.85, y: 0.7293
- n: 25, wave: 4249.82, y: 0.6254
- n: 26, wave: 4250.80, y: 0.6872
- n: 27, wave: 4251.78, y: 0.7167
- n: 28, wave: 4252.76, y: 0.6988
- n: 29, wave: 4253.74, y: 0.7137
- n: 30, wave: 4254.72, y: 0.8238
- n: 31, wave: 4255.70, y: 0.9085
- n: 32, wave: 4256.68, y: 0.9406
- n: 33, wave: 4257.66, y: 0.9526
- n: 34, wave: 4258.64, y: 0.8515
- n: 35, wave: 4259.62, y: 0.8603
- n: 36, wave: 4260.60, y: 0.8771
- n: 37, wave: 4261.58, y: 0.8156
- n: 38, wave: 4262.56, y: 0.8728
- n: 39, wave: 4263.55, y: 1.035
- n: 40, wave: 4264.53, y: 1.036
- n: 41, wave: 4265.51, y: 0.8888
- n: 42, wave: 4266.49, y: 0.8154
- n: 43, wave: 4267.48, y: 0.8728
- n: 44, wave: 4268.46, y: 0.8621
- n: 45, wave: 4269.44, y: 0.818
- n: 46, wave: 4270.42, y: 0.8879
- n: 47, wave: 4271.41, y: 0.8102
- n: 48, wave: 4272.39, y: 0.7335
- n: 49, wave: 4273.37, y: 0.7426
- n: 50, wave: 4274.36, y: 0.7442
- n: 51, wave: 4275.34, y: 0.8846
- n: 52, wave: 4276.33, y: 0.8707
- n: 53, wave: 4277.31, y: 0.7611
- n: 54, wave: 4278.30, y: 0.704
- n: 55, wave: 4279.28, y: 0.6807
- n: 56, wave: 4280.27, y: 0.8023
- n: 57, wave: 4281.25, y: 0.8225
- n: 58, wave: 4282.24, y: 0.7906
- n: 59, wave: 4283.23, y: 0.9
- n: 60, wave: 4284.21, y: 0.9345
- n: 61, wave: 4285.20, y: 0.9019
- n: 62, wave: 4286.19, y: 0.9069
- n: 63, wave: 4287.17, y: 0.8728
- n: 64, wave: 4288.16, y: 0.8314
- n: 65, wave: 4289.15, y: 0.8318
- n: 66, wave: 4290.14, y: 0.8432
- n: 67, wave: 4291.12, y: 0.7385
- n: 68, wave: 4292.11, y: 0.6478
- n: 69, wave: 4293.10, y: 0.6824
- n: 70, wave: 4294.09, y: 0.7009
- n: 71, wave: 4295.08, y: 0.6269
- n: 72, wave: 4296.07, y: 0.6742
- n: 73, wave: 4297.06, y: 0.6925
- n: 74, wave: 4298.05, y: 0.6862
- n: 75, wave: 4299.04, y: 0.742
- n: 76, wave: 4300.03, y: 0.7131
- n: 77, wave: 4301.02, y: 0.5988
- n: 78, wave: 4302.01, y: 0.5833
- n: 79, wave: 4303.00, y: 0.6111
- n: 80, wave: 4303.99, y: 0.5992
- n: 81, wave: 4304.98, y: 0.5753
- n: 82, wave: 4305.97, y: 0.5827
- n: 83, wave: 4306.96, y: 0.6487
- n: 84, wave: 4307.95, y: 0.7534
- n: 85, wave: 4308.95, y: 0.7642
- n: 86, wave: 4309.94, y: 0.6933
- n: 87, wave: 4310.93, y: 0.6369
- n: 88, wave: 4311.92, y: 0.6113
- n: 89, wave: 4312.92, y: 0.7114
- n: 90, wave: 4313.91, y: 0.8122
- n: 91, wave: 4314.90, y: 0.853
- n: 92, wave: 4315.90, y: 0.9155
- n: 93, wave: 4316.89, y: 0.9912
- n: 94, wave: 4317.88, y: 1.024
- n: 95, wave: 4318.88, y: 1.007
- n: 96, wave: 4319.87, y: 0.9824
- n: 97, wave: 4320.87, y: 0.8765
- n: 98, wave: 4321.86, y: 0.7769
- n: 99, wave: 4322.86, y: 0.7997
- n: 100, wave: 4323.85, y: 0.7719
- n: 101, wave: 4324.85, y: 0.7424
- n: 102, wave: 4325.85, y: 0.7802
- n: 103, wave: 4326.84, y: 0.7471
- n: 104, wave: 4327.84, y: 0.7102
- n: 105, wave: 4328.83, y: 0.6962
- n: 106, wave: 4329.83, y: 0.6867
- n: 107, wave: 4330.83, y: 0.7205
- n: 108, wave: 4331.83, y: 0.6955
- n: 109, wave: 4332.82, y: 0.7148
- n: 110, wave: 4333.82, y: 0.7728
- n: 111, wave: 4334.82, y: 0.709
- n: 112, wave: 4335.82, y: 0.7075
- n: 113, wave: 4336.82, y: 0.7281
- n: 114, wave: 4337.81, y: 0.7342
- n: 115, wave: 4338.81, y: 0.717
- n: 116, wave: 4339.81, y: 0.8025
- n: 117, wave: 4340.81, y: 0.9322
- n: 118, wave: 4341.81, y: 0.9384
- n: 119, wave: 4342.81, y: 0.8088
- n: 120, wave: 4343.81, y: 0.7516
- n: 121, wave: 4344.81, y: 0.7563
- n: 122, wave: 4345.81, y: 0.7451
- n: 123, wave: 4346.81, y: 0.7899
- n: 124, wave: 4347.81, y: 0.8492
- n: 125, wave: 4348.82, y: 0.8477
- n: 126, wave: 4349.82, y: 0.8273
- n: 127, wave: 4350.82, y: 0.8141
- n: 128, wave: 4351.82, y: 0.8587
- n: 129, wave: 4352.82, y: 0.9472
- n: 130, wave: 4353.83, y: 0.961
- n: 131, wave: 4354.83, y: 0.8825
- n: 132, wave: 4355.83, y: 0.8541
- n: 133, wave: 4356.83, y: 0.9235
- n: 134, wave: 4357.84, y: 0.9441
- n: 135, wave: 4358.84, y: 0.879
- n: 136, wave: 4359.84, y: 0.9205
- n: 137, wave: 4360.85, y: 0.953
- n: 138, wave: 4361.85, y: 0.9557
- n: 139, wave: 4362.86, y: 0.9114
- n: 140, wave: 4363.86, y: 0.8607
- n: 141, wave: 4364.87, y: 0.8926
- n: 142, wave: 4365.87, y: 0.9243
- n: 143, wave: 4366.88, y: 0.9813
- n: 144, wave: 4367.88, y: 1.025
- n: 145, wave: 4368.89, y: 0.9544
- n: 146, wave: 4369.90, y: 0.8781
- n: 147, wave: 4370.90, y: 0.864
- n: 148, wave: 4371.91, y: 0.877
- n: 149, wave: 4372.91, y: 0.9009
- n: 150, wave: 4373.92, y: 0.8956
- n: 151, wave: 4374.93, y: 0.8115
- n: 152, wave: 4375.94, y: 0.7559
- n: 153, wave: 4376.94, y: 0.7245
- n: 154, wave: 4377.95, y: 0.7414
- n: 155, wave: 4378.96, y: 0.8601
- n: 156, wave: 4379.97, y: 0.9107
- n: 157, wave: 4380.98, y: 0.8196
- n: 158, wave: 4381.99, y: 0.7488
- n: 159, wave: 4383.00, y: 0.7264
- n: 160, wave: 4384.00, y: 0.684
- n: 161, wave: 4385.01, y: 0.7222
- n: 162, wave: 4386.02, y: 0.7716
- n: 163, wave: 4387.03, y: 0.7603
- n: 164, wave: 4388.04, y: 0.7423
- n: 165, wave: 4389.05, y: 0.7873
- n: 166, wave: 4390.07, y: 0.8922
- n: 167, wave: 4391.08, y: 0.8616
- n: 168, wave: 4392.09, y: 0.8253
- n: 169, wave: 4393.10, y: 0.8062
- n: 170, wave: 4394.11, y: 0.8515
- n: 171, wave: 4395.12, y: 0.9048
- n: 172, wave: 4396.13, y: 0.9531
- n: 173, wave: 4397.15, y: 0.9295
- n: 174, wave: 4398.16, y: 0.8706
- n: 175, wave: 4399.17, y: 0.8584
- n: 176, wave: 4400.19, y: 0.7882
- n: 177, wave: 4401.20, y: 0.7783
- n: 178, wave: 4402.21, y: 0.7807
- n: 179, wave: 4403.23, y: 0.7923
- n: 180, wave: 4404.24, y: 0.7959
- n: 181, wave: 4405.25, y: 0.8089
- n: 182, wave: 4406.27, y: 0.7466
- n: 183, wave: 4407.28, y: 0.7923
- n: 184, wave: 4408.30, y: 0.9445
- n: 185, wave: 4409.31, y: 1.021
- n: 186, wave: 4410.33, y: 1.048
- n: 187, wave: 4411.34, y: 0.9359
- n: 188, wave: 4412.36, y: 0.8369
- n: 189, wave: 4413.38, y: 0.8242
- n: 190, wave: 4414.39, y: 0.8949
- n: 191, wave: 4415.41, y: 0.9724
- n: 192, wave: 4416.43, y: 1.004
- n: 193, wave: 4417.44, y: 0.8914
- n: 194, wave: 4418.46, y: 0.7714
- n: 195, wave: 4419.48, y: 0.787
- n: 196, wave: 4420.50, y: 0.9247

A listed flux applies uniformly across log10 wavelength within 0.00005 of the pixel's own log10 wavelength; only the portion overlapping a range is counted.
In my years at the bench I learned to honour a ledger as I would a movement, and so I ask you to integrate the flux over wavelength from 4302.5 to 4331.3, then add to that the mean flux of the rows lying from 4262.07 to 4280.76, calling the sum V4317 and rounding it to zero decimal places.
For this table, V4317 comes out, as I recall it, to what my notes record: 23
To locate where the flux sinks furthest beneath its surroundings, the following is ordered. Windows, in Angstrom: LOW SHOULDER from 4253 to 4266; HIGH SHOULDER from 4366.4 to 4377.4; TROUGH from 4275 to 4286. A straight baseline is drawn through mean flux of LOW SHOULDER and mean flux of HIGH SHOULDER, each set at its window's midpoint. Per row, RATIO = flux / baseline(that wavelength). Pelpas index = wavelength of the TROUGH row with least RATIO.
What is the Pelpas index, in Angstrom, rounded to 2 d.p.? 4279.28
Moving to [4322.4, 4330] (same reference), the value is 4329.83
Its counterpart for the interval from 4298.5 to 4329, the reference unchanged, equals 4304.98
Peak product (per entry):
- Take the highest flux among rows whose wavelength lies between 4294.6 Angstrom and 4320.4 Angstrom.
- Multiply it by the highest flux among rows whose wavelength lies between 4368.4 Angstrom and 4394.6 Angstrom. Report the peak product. 0.98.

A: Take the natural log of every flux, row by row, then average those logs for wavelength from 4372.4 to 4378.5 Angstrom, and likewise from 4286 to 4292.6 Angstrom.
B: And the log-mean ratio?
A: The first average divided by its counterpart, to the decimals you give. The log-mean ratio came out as 1.0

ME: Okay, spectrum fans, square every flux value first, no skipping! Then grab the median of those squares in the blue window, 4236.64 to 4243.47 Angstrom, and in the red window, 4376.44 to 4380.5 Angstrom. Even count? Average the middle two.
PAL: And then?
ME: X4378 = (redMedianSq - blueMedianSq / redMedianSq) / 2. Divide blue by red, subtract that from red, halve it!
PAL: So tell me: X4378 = -0.20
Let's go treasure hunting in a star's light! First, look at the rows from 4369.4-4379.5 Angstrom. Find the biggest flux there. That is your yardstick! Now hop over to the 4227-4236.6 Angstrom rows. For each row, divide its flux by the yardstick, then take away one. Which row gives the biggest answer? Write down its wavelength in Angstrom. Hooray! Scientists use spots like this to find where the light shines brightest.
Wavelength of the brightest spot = 4231.27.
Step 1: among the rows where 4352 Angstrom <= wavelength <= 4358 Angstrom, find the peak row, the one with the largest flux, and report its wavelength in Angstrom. 4353.83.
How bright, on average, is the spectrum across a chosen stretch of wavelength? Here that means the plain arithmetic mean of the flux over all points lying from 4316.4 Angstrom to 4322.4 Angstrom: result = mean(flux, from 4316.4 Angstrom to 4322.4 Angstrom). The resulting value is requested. 0.94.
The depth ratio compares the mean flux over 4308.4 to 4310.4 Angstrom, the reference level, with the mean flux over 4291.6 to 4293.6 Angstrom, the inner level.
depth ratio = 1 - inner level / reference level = 0.09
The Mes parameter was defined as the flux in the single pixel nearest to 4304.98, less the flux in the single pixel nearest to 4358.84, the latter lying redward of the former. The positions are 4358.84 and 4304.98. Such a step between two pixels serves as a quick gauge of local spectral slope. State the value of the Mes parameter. -0.30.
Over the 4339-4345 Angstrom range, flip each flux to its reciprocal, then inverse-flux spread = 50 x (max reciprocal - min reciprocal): 13.2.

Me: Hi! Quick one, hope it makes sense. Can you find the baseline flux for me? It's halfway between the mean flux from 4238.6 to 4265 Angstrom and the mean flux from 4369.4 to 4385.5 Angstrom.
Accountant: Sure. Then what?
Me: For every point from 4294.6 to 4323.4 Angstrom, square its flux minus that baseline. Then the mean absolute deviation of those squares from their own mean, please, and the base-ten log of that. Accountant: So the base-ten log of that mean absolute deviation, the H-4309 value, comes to -1.76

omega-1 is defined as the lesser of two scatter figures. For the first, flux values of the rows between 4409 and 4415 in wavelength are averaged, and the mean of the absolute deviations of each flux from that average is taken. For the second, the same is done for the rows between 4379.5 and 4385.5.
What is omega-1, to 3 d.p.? 0.064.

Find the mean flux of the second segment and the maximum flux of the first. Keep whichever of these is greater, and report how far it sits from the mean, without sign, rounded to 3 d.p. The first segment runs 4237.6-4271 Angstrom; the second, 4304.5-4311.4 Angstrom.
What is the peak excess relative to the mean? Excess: 0.371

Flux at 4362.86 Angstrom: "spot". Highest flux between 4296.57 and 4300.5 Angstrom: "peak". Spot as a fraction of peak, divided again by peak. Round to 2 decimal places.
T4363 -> 1.66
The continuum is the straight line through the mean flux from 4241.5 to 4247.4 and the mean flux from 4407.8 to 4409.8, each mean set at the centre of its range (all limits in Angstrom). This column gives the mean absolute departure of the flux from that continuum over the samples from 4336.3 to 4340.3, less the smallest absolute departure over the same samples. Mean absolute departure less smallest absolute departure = 0.057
